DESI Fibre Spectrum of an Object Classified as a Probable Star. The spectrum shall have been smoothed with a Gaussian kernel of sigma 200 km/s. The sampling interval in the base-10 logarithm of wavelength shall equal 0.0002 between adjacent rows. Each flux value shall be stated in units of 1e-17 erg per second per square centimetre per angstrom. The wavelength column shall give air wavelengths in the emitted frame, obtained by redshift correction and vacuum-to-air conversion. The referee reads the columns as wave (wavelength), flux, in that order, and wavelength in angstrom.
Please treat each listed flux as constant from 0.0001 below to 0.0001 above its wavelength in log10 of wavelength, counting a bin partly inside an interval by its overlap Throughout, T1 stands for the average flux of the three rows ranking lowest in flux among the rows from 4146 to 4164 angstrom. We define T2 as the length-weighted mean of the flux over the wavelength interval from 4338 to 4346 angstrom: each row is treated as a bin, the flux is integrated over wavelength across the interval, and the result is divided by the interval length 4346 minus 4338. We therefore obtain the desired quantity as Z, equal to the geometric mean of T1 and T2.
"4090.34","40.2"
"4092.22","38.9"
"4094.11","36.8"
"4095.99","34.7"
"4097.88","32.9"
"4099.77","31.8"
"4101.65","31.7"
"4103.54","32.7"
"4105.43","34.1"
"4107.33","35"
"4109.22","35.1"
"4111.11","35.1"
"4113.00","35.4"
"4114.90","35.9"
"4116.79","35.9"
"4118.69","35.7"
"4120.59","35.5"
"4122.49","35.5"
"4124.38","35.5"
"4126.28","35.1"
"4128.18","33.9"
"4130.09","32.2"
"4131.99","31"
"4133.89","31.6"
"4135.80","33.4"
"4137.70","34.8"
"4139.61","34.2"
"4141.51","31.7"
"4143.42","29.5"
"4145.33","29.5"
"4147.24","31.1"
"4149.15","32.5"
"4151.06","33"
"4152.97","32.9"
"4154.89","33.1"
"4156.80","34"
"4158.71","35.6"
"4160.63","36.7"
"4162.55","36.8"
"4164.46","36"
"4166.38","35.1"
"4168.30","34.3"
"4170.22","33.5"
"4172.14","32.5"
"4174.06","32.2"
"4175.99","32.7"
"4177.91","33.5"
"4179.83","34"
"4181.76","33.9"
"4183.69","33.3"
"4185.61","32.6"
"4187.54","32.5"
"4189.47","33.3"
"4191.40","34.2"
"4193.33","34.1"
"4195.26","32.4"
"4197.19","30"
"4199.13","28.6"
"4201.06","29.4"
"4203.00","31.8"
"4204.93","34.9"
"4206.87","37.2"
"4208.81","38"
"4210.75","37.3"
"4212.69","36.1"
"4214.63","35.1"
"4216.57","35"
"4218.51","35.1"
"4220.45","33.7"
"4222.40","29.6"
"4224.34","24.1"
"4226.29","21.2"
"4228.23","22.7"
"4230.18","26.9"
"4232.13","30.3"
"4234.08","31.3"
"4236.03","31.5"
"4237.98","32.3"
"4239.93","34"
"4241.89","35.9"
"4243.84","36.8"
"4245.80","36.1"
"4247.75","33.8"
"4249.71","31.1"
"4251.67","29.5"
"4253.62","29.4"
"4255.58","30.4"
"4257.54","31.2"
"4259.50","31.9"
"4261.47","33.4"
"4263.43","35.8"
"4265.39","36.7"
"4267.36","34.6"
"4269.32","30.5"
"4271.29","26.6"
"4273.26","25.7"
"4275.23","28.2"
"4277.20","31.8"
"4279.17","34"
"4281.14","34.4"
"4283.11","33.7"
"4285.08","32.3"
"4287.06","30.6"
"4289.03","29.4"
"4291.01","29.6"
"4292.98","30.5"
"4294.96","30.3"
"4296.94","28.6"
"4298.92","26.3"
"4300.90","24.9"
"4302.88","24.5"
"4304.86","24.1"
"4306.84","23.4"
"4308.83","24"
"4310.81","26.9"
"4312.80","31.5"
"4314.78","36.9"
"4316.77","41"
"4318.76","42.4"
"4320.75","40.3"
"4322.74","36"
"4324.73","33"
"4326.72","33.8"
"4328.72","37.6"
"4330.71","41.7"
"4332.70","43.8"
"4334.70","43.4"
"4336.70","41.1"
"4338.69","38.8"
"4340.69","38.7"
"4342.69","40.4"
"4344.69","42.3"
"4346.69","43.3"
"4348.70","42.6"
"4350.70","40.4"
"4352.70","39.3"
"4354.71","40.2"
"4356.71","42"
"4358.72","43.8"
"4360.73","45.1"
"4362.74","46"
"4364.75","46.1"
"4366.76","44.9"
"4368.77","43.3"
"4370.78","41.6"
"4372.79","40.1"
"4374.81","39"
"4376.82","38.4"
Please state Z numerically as 36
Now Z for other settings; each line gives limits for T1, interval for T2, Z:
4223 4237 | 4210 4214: 29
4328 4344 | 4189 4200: 35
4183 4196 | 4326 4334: 36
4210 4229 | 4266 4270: 27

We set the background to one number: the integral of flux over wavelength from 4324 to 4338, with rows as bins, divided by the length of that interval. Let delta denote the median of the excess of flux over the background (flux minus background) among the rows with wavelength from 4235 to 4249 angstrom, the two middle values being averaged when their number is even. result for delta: -5.3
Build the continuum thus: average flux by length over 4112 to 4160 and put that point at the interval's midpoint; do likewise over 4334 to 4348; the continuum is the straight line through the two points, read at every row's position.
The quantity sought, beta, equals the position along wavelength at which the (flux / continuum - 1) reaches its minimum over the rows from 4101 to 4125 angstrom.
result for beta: 4101.65 angstrom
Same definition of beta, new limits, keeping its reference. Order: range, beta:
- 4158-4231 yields 4226.29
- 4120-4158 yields 4145.33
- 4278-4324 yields 4306.84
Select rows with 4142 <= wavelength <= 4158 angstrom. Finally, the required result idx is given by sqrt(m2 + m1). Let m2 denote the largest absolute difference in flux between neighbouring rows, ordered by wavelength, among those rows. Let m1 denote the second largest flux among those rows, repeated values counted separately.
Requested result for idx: 5.9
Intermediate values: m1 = 33.1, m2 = 1.60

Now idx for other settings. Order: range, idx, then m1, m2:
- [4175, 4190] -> 5.9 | 33.9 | 0.80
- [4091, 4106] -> 6.2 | 36.8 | 2.10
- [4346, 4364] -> 6.9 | 45.1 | 2.20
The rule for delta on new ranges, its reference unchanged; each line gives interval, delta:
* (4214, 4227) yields -5.6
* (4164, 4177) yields -5.8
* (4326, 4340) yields 1.8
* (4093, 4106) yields -6.4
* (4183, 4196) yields -6.0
